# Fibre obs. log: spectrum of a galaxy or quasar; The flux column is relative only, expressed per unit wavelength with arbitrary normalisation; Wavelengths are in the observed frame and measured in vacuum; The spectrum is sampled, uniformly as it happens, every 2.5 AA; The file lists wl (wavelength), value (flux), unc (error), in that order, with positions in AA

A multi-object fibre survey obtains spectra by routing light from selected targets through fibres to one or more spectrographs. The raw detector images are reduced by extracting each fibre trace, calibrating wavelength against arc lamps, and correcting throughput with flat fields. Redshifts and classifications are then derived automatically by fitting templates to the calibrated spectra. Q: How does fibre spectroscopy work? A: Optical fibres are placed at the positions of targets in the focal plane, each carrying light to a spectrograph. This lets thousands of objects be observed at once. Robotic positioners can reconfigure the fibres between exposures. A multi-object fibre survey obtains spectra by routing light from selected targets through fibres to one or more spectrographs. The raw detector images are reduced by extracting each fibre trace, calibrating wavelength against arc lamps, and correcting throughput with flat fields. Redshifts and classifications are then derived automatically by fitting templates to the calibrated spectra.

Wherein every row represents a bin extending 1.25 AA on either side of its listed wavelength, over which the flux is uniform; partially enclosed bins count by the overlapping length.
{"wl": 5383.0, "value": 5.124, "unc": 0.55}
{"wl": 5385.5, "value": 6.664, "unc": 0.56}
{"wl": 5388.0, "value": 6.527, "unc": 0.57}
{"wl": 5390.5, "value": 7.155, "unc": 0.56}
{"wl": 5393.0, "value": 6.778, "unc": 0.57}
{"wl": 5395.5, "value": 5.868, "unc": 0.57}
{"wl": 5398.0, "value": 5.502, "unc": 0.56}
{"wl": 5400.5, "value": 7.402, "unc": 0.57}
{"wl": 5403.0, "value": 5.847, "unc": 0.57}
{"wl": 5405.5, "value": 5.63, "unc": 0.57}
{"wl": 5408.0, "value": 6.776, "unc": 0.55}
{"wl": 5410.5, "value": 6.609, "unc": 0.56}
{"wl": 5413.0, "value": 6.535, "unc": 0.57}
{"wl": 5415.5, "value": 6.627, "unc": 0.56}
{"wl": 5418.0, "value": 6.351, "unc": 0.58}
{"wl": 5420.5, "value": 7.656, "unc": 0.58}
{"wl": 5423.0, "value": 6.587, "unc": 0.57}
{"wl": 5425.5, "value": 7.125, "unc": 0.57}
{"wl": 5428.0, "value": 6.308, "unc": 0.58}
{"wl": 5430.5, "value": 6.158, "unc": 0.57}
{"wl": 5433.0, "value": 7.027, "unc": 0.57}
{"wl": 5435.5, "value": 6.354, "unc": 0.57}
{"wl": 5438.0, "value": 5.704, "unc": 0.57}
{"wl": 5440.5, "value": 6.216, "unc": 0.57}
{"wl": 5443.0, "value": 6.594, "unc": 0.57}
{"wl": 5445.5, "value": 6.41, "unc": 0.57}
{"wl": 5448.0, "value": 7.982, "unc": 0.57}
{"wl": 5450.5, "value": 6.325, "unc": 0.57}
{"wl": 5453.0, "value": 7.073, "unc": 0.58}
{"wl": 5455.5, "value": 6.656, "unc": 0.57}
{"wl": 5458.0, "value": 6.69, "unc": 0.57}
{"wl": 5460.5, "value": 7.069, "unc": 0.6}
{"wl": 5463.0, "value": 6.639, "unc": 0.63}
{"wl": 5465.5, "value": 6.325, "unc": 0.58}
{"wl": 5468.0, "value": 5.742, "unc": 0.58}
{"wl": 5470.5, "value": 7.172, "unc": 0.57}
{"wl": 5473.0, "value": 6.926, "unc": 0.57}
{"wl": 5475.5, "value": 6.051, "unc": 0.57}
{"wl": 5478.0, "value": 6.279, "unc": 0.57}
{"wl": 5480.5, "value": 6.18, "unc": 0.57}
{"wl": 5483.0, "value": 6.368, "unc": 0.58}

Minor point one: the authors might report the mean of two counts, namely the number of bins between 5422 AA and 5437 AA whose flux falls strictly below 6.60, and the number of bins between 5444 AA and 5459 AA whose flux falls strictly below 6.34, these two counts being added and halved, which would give 2.50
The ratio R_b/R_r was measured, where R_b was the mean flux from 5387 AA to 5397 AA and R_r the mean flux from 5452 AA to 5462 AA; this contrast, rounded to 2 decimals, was 0.96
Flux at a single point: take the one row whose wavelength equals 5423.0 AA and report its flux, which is 6.587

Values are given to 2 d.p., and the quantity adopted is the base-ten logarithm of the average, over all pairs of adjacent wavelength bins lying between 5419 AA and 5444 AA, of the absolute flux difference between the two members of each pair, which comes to -0.20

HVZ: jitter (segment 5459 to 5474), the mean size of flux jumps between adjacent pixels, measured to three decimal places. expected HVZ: 0.601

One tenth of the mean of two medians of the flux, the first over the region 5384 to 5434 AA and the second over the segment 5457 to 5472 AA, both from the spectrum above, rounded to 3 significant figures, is 0.663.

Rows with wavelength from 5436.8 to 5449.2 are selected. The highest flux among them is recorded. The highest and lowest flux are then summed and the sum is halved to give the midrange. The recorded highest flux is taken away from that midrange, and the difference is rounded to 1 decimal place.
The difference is -1.1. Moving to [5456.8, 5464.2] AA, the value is -0.2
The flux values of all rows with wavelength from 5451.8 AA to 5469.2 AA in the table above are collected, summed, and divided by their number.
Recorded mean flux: 6.60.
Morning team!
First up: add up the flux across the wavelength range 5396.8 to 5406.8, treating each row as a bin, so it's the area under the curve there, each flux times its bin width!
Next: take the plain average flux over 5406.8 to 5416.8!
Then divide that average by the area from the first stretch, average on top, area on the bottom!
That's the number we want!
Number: 0.109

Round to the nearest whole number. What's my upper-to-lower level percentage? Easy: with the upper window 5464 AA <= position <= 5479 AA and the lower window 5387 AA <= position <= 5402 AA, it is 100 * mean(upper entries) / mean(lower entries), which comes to 98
